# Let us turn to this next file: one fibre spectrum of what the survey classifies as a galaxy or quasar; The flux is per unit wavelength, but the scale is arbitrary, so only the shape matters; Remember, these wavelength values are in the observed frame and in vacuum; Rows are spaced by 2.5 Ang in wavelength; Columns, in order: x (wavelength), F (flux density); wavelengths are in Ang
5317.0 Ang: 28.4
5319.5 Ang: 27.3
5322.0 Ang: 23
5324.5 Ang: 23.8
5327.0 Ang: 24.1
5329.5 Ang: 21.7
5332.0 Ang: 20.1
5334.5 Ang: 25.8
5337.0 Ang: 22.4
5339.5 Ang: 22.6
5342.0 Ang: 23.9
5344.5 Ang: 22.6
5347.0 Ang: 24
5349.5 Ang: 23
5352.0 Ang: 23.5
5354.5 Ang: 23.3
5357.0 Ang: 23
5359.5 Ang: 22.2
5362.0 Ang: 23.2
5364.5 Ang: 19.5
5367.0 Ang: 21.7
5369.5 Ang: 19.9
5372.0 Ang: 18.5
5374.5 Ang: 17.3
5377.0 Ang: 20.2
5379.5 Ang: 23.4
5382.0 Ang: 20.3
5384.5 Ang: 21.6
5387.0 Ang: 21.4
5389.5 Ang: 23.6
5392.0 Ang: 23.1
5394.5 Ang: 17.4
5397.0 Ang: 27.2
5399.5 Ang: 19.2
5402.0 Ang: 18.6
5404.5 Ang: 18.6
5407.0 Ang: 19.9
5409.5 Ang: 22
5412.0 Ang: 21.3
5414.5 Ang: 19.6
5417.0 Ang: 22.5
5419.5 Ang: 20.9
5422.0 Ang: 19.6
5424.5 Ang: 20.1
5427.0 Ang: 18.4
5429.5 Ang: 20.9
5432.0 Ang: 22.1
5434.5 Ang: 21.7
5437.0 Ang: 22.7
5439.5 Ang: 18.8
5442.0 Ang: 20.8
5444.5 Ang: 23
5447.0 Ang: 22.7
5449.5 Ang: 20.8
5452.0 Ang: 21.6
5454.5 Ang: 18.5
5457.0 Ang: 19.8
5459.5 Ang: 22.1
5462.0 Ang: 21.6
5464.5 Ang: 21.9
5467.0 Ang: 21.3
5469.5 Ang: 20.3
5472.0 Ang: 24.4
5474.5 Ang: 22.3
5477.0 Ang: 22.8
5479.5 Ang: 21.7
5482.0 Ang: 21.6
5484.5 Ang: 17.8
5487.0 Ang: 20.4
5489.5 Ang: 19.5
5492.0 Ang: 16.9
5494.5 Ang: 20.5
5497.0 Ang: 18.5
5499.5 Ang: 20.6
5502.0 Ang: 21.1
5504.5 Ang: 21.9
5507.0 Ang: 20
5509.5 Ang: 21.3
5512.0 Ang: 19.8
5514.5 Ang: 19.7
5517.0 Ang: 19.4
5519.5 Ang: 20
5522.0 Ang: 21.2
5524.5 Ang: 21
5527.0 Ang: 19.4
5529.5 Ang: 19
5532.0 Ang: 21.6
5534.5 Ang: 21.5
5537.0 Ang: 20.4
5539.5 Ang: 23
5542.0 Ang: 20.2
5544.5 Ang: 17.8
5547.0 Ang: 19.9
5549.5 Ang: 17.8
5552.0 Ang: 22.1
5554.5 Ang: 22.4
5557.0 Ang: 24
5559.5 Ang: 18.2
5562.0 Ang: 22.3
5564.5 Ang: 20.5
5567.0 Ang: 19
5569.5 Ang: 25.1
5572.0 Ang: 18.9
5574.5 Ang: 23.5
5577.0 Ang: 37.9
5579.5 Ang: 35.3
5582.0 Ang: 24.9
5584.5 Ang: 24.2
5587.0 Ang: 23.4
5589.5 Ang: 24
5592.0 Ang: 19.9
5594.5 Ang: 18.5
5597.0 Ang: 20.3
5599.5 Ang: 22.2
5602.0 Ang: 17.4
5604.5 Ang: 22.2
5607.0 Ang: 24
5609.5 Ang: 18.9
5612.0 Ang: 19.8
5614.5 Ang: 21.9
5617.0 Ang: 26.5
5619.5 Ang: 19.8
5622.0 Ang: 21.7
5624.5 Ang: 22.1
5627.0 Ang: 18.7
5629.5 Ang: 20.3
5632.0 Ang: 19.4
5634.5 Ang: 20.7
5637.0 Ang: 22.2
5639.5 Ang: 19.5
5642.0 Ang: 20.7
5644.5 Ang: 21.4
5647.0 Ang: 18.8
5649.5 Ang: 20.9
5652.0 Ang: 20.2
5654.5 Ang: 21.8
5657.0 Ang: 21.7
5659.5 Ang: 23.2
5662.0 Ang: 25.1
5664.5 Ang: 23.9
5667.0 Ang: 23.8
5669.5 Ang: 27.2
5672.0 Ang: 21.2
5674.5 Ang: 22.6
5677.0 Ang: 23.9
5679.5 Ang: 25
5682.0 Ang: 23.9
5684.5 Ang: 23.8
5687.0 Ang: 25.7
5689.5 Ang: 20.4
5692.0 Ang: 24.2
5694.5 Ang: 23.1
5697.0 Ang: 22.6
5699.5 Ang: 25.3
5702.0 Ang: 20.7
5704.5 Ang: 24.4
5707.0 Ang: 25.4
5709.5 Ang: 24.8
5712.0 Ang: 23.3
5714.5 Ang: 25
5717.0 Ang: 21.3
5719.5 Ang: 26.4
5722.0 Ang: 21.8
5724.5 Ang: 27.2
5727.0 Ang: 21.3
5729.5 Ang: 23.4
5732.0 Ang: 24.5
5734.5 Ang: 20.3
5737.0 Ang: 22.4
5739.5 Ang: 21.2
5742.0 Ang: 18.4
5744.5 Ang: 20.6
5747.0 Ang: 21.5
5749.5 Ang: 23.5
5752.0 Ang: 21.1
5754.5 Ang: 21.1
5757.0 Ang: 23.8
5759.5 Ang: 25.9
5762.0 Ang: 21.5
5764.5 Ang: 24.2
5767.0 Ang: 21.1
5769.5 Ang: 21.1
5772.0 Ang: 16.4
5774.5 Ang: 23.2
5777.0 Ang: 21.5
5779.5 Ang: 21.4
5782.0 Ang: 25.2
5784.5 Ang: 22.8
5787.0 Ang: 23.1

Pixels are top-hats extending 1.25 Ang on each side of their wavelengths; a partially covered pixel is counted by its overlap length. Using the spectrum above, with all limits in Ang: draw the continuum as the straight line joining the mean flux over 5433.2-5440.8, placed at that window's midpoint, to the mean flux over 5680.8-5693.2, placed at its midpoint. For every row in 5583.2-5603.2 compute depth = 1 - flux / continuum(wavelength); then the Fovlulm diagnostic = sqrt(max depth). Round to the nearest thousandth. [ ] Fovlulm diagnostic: 0.485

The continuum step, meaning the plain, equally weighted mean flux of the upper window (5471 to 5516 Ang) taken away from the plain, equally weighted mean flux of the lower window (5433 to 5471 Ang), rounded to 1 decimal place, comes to 0.6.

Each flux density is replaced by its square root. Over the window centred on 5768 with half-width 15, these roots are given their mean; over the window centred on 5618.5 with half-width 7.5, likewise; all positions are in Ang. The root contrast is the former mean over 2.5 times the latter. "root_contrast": 0.402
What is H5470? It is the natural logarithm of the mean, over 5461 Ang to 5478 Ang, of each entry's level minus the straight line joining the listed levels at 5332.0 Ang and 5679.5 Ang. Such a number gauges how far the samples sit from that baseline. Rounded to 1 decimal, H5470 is -3.1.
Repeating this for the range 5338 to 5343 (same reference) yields 1.1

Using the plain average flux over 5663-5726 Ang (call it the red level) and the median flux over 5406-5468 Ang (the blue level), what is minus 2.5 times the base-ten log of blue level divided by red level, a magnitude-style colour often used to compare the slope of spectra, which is 0.12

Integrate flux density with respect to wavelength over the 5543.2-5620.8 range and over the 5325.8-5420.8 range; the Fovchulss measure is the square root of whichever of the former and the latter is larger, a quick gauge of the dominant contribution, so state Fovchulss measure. 45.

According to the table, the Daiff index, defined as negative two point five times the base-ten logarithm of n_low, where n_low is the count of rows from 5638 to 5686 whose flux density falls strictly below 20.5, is -1.2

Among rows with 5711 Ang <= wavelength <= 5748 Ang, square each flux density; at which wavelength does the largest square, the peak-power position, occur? 5724.5 Ang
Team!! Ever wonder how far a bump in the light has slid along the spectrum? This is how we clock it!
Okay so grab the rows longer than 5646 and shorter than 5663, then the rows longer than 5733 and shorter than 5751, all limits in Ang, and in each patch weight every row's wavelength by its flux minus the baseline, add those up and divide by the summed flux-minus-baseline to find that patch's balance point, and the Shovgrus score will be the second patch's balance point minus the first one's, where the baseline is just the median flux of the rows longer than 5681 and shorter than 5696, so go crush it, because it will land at 90.7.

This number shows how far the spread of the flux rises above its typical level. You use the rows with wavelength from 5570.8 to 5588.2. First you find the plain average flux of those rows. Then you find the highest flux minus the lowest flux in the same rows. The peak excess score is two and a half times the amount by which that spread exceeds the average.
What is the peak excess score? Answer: -20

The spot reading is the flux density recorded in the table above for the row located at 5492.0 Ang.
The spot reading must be 16.9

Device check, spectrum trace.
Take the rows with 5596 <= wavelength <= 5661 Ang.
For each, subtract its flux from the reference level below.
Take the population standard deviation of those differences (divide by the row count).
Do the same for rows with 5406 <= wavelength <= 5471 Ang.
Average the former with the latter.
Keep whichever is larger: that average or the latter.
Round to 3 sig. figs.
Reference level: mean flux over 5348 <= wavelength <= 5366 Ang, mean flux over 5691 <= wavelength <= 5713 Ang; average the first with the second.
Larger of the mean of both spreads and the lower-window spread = 1.57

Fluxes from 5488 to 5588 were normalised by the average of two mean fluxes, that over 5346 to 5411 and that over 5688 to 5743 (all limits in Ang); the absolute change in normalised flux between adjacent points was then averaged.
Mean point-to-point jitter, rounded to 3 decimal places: 0.117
